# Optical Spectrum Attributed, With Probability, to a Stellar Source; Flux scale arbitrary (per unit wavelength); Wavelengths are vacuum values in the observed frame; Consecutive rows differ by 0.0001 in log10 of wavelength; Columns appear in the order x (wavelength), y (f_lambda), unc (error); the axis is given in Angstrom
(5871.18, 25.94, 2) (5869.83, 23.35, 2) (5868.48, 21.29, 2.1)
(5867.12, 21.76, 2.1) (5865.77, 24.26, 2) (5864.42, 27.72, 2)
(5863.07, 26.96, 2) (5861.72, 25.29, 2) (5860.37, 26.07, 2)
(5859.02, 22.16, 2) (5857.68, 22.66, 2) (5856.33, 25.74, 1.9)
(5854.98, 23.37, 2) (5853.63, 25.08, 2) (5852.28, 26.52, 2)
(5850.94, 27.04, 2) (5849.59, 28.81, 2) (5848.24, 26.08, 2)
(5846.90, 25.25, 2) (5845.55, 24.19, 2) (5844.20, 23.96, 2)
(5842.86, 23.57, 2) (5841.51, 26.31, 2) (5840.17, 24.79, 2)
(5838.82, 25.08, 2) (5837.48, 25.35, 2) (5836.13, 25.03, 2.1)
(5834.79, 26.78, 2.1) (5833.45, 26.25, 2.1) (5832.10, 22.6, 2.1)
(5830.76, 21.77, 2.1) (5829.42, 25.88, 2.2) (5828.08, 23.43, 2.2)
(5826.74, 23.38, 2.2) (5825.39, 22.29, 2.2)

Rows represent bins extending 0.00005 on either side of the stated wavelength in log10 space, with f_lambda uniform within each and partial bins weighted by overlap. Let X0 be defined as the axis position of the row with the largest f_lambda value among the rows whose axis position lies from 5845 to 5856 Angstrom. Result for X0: 5849.59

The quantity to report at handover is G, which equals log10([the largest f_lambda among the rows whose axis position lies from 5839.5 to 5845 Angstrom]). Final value 1.42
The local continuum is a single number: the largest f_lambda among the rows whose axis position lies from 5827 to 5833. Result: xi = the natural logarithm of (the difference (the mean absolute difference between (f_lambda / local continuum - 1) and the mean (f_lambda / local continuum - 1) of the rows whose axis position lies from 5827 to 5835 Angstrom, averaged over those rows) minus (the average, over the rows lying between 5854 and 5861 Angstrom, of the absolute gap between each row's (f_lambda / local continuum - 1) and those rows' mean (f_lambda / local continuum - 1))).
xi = -4.37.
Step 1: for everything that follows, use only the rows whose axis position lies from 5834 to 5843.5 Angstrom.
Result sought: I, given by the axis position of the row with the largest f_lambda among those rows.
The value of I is 5834.79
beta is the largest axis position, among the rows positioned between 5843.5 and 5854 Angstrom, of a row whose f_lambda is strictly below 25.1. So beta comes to 5853.63 Angstrom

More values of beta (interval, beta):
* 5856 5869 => 5868.48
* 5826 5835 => 5832.10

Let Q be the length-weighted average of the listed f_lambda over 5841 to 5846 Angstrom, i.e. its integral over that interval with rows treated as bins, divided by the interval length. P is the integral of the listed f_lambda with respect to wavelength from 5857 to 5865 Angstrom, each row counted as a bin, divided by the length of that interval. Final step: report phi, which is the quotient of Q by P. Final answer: 0.97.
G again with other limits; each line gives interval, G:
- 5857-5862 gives 1.42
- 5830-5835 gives 1.43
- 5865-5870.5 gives 1.38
